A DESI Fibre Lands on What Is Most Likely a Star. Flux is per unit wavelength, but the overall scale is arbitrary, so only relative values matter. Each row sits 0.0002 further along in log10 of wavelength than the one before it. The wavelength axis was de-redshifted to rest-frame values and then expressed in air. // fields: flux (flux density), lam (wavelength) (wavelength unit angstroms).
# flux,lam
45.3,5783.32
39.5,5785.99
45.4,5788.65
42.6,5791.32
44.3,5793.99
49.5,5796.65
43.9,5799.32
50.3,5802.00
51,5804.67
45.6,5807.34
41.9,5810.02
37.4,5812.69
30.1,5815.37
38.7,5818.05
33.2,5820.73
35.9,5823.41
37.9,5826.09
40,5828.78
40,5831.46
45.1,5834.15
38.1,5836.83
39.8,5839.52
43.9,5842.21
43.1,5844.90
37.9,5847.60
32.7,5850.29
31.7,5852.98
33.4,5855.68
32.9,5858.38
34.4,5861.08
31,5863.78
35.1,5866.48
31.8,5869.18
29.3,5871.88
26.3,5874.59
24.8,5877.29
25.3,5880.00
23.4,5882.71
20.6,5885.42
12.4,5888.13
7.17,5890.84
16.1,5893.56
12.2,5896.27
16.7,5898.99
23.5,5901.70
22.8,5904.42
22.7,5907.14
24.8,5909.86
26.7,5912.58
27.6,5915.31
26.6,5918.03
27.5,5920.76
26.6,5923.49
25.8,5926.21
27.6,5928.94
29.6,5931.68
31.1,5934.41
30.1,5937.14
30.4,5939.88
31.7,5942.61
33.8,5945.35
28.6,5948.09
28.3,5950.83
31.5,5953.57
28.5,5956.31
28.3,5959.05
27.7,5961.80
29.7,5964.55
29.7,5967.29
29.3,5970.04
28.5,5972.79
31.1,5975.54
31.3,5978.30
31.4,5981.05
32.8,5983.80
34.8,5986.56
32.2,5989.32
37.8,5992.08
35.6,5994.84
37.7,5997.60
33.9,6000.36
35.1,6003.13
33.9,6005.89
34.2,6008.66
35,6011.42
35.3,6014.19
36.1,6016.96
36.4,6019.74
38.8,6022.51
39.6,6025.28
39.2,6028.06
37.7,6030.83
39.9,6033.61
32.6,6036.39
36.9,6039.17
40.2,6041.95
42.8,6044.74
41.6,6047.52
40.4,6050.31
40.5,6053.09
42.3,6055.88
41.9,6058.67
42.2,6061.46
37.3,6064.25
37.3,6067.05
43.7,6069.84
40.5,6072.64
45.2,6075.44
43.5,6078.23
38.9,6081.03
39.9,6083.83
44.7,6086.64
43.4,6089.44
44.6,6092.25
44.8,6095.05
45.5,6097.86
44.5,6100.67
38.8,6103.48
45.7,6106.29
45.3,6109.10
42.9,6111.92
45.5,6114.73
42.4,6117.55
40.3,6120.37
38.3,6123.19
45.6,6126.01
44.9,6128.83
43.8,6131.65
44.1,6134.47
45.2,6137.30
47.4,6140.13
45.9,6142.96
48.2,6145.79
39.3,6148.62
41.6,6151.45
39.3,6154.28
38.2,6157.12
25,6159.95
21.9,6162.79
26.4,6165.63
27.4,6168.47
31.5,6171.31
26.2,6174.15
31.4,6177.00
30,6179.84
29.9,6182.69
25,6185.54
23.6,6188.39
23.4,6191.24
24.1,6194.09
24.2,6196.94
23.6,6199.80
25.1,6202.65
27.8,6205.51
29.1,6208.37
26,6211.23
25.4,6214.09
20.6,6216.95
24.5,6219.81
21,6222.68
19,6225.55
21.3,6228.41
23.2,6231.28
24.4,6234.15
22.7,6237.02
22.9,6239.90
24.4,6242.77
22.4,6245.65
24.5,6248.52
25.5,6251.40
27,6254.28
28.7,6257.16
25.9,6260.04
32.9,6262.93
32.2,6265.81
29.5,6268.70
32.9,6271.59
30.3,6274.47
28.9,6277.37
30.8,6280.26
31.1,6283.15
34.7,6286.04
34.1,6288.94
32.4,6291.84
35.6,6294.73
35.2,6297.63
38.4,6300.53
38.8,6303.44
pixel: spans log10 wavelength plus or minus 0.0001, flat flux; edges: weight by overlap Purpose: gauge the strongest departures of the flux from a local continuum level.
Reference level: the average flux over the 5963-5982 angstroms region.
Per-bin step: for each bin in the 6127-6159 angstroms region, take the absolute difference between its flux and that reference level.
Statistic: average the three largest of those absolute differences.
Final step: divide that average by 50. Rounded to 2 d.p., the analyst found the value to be 0.34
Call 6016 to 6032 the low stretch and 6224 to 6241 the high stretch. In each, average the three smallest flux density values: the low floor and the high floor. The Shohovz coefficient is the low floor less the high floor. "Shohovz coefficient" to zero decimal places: 16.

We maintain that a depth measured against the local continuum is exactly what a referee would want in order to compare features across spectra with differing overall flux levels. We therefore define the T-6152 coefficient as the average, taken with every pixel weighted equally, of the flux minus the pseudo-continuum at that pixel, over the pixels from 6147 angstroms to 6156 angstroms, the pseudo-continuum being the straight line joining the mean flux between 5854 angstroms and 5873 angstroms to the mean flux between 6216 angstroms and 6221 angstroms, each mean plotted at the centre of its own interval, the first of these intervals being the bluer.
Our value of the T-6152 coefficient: 16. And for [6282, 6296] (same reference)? 13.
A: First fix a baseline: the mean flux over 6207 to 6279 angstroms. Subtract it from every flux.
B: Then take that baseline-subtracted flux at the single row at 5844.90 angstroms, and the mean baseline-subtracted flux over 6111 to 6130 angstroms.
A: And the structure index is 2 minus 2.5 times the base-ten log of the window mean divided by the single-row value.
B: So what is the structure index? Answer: 2.02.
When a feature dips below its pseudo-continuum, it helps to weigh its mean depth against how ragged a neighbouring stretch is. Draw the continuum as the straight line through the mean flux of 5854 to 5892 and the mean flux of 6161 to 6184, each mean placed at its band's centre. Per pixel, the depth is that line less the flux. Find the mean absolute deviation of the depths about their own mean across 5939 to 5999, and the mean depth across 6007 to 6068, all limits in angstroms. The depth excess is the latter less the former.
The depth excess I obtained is -13.5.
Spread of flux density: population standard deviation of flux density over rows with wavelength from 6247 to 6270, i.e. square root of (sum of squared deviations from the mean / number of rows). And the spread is 2.9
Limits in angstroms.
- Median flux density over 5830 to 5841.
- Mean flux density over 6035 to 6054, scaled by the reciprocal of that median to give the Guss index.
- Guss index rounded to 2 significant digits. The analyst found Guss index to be 0.98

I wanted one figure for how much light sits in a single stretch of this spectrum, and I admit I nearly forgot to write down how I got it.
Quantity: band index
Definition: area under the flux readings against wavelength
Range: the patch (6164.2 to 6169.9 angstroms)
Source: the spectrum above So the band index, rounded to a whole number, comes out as 153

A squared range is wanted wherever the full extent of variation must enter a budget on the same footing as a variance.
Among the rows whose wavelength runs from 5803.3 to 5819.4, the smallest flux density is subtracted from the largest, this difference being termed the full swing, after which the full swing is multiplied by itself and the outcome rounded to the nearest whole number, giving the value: 437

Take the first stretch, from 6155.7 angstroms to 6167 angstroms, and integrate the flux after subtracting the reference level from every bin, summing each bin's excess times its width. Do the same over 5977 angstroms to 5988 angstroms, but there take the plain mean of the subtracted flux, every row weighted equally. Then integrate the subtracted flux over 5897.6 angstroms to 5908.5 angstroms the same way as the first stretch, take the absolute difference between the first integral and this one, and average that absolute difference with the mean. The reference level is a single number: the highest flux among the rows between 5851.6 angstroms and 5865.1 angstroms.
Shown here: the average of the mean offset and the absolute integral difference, 33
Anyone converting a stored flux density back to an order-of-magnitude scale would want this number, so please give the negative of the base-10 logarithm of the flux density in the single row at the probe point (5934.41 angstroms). -1.49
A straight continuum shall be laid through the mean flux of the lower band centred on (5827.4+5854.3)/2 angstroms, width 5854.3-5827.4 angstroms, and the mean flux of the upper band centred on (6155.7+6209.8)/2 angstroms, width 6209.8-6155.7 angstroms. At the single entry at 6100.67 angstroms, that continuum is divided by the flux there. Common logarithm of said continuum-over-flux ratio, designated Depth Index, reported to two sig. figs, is -0.17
